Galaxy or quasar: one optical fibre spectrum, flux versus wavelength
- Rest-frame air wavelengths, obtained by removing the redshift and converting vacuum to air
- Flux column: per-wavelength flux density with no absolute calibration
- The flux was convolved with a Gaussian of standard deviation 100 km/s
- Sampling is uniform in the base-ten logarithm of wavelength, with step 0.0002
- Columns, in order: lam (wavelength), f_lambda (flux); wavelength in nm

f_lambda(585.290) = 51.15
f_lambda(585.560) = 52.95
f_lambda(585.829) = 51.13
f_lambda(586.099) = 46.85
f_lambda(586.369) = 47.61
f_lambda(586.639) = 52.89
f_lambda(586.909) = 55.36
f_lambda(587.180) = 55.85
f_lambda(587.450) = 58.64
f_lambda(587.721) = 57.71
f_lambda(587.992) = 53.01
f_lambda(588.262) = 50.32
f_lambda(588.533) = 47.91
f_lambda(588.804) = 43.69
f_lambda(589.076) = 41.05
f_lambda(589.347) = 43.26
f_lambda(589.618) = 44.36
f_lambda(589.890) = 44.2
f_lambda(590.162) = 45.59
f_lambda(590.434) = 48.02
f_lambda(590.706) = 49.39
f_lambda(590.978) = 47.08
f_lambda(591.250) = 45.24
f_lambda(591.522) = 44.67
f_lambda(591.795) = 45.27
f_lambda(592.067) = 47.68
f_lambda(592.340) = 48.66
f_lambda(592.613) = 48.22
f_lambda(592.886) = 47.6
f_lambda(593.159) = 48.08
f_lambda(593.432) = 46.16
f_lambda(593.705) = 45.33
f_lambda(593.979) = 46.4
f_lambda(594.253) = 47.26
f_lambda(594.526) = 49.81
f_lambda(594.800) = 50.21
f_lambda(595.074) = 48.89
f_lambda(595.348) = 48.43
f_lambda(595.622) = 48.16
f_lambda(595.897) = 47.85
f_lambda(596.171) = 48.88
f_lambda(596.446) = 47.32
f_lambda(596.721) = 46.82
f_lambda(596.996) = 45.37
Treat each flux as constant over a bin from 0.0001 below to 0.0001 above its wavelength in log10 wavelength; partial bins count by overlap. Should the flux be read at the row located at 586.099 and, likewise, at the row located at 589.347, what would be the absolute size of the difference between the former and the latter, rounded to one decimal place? 3.6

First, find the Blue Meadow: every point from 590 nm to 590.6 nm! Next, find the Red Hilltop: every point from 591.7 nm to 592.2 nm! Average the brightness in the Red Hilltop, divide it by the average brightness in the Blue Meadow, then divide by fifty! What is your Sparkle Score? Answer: 0.0199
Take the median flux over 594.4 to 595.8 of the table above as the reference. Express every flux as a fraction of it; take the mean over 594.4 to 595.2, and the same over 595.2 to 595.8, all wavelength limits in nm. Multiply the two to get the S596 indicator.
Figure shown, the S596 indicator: 1.00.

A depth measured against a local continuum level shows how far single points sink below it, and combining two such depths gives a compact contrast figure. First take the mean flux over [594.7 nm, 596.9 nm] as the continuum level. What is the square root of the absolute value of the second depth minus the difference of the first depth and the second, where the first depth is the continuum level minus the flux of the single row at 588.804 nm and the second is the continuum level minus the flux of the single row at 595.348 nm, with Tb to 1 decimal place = 2.2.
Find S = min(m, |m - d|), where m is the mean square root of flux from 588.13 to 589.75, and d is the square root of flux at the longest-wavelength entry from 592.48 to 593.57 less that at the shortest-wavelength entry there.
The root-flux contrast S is 6.71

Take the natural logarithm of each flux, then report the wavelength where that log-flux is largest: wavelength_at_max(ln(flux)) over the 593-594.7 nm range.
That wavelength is 594.526 nm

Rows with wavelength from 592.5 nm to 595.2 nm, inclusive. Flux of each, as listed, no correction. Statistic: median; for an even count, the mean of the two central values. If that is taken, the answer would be 47.8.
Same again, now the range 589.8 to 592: 45.4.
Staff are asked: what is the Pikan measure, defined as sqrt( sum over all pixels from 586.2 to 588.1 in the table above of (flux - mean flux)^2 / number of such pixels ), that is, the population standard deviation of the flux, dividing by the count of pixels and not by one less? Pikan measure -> 3.4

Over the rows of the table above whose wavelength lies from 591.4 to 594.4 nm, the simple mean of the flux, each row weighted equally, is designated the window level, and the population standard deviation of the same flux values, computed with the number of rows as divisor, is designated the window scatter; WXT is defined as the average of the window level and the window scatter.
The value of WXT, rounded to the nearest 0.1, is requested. 24.1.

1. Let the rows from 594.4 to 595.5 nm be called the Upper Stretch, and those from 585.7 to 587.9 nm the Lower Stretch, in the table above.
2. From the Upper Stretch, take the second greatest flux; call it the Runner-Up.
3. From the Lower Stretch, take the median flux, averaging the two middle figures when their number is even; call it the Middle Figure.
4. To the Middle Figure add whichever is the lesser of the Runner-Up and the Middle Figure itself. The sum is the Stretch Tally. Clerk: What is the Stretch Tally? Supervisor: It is 104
